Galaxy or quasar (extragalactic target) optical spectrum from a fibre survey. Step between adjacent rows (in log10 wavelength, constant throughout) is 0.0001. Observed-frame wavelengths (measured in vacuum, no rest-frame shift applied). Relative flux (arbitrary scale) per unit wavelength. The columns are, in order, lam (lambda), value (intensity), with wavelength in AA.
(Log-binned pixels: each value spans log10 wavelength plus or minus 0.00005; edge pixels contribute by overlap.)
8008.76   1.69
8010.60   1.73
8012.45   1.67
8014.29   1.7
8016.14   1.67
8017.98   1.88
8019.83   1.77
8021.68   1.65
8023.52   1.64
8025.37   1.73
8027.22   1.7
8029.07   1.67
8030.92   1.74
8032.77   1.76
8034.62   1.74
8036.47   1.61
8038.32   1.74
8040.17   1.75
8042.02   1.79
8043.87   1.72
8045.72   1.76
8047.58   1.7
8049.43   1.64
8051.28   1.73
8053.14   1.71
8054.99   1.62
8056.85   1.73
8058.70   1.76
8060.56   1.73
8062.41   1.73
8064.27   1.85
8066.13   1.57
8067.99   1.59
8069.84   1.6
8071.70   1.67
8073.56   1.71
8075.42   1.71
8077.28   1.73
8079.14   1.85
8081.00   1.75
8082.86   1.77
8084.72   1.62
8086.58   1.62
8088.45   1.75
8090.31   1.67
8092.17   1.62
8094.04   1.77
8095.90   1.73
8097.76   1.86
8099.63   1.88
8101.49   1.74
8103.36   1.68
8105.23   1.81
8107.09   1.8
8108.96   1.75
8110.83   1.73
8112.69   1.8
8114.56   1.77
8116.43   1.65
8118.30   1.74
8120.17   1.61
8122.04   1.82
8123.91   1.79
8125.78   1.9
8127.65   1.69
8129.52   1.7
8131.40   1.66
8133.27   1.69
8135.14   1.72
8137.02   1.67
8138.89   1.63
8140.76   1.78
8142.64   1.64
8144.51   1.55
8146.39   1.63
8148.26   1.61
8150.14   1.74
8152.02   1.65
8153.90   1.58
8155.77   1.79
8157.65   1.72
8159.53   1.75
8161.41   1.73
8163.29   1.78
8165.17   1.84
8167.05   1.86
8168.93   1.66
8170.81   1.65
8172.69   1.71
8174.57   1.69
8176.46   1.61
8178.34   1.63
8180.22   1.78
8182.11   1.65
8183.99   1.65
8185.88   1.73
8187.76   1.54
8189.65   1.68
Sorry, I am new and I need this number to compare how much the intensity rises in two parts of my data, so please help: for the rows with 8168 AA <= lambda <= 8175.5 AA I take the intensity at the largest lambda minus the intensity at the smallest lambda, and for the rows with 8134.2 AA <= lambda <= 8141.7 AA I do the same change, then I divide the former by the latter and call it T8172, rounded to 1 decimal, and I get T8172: 0.5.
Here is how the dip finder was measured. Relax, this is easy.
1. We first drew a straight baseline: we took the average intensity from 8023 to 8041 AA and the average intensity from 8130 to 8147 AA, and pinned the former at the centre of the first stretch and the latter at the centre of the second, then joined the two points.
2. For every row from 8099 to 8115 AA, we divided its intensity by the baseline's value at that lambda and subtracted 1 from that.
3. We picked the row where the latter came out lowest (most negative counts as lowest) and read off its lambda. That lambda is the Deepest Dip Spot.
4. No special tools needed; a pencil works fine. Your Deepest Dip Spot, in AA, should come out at 8103.36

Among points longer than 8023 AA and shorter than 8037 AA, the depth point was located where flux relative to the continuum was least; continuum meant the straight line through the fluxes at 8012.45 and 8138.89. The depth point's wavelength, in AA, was 8036.47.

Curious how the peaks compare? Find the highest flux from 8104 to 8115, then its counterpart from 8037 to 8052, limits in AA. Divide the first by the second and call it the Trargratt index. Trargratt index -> 1.01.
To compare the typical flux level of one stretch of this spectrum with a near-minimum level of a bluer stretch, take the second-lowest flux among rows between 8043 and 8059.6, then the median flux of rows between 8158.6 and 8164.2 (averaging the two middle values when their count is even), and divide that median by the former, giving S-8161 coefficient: 1.07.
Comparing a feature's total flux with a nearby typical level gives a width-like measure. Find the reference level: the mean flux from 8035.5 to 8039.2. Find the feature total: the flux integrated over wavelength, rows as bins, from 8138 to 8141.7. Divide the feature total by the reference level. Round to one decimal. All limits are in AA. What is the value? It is 3.8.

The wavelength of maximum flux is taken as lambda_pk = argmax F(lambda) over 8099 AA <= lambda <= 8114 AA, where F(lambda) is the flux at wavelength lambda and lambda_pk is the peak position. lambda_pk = 8099.63 AA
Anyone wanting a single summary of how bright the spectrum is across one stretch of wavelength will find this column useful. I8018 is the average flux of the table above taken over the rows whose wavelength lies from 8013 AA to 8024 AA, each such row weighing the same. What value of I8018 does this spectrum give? 1.72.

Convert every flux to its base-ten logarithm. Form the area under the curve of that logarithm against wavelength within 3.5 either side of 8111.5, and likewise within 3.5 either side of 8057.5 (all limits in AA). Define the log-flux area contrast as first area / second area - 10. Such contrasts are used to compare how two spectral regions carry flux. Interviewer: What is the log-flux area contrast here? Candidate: -8.94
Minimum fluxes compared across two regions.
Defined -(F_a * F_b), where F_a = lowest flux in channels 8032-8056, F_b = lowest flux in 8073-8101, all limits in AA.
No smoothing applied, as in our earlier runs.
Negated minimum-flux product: -2.61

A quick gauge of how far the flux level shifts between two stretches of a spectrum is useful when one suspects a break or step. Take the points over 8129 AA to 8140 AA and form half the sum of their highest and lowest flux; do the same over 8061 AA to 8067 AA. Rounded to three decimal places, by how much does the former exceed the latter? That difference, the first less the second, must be -0.035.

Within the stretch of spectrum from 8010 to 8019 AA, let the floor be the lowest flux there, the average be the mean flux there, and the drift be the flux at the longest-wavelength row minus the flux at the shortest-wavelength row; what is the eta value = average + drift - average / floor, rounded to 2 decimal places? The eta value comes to 0.84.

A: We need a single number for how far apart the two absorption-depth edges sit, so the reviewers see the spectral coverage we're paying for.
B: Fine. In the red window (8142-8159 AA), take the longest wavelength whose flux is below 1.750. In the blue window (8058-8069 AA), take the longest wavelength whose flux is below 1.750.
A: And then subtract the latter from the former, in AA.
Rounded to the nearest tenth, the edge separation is 89.7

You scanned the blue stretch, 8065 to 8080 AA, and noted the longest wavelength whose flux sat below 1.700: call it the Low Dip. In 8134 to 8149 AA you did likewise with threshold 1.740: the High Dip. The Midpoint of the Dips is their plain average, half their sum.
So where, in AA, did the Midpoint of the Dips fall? 8110.0 AA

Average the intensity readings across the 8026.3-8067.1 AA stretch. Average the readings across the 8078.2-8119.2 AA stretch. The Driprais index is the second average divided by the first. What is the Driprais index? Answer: 1.02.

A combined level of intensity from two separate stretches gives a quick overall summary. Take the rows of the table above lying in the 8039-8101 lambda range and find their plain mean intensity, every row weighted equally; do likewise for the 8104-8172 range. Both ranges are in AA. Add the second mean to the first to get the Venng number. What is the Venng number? 3.44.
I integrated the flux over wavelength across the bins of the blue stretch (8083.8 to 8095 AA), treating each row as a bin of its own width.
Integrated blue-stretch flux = 19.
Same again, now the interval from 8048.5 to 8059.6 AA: 19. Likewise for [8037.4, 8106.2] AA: 118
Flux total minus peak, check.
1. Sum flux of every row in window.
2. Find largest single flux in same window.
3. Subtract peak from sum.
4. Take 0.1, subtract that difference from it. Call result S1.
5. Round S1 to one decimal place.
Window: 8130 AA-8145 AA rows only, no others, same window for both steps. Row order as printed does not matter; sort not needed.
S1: -11.5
